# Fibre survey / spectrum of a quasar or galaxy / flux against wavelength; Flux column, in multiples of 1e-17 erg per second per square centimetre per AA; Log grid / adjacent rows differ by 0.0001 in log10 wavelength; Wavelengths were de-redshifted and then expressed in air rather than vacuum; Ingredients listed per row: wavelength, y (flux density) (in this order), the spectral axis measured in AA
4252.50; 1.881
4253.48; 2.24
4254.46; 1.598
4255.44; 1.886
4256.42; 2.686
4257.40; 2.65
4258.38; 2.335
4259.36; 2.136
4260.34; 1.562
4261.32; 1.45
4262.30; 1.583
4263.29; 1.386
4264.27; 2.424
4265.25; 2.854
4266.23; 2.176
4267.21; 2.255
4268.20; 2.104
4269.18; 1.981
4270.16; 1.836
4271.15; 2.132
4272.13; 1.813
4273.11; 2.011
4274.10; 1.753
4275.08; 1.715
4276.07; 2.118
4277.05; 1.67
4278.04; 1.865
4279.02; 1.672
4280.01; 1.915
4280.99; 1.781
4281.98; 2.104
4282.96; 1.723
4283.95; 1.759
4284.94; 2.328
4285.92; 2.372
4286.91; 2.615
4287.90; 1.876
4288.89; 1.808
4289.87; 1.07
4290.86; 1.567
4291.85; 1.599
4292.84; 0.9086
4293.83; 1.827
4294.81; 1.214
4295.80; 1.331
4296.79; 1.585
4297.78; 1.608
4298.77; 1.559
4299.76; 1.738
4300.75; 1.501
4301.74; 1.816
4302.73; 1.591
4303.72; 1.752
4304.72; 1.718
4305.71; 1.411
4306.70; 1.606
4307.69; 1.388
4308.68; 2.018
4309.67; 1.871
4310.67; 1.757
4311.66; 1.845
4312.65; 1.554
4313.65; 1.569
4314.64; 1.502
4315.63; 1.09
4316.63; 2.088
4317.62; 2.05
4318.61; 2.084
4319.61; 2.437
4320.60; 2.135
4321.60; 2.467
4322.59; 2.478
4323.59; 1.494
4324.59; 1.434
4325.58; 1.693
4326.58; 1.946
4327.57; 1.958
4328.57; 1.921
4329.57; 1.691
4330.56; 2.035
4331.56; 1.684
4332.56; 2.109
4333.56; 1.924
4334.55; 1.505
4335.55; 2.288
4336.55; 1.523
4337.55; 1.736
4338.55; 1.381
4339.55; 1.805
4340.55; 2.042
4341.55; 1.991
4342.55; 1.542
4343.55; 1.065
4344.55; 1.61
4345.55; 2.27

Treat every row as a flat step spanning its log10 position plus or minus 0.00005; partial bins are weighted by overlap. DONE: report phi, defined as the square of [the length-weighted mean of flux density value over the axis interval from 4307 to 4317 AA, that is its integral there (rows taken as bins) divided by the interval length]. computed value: 2.76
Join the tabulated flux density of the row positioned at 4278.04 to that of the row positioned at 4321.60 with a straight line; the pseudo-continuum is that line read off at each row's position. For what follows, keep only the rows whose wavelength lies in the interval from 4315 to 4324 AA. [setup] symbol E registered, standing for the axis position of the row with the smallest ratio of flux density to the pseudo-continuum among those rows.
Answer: 4315.63 AA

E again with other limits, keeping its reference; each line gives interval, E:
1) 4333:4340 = 4338.55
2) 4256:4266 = 4263.29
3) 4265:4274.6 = 4274.10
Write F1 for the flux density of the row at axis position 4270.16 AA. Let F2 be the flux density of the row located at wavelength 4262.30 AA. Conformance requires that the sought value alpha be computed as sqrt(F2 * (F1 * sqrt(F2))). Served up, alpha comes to 1.91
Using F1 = 1.836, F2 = 1.583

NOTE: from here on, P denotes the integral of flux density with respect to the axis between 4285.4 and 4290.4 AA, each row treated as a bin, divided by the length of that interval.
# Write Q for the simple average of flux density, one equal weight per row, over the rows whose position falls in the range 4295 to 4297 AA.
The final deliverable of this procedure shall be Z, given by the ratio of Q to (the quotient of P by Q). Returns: 1.1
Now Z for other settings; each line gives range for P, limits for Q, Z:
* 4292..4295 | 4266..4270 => 3.3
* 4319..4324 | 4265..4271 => 2.2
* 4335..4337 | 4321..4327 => 1.9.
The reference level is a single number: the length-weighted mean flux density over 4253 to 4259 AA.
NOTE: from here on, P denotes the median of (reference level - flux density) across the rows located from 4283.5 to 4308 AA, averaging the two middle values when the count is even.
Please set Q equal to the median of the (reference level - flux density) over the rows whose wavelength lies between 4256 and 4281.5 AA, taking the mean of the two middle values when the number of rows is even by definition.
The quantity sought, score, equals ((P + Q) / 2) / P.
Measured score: 0.7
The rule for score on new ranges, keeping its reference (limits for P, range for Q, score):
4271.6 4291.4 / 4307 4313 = 1.0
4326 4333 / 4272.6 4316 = 1.4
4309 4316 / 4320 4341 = 0.7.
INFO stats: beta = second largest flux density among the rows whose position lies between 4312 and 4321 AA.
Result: 2.135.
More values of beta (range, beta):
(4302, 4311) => 1.871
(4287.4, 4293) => 1.808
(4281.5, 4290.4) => 2.372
